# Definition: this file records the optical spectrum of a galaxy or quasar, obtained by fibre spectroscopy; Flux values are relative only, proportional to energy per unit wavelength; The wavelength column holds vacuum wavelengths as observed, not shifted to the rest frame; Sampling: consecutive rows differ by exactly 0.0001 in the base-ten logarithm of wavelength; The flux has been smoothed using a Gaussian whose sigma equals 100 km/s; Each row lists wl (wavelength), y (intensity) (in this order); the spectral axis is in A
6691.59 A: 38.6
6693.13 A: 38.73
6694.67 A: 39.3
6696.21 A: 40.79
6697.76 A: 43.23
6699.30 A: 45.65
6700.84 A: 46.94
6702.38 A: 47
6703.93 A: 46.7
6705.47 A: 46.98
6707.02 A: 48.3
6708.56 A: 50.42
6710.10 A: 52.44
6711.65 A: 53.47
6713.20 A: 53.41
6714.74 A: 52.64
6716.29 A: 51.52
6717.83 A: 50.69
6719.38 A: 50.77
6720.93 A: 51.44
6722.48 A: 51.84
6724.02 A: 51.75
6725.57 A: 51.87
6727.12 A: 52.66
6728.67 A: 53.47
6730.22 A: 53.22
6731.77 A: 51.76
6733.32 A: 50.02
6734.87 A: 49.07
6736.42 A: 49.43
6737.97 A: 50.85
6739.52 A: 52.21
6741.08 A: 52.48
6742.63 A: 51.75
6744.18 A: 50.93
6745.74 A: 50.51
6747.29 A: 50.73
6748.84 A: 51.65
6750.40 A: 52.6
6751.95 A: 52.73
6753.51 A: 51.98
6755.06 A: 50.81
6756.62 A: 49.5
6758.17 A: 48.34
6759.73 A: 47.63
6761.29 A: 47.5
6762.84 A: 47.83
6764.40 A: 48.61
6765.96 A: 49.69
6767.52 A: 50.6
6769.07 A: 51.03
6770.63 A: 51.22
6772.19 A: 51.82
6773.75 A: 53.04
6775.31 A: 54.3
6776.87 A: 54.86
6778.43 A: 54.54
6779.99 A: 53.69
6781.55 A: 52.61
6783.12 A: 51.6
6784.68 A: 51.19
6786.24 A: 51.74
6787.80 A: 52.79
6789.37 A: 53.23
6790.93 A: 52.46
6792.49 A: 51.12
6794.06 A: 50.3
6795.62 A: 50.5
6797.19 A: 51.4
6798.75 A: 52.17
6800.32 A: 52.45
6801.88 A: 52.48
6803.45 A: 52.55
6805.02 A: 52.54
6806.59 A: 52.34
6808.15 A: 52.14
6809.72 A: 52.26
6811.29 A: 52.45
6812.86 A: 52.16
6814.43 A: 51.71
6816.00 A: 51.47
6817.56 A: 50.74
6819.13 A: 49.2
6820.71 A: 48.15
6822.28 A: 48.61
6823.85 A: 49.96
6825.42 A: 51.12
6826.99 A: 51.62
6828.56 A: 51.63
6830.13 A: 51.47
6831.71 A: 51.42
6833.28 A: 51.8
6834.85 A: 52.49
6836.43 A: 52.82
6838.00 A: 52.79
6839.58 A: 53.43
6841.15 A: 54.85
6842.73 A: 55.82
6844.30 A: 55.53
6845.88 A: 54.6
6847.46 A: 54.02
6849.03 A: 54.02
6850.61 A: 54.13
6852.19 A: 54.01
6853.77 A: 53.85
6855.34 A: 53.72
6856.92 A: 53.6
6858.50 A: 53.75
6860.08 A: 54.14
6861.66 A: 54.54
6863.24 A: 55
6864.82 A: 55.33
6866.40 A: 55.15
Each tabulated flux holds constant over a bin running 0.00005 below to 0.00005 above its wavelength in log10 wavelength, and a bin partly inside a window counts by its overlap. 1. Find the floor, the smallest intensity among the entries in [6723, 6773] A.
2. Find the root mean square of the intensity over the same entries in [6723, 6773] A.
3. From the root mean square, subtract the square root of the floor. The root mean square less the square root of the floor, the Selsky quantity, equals 44.0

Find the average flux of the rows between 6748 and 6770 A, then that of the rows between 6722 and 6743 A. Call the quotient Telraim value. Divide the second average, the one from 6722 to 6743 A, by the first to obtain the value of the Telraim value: 1.031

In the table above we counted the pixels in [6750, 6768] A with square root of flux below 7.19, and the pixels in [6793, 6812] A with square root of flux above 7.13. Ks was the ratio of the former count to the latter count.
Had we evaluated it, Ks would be 0.90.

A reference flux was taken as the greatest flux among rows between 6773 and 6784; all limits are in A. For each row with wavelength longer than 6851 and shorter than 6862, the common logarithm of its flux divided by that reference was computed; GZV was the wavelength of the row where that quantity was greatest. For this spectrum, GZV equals 6861.66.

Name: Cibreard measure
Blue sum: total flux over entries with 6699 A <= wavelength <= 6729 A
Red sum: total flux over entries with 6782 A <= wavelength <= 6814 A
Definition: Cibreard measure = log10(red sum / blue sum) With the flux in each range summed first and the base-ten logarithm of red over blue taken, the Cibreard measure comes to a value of 0.013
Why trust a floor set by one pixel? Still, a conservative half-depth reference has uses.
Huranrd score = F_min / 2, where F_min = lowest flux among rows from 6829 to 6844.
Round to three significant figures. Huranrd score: 25.7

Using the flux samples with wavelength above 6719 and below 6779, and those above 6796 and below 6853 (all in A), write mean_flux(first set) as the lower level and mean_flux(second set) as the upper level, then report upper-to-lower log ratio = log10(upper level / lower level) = 0.009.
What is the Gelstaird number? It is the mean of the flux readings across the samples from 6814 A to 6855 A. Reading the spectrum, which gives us 52.4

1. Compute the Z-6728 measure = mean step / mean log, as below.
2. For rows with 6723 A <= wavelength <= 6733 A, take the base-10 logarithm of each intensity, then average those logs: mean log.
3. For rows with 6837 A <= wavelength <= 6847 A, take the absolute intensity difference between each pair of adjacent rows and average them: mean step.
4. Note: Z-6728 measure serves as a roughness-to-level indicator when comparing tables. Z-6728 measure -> 0.49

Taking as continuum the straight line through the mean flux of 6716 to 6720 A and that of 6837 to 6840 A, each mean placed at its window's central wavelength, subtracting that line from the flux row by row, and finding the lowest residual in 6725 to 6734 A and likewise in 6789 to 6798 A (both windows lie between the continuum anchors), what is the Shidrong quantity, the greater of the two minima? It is -1.2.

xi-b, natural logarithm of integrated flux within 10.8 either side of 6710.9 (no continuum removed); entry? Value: 7.0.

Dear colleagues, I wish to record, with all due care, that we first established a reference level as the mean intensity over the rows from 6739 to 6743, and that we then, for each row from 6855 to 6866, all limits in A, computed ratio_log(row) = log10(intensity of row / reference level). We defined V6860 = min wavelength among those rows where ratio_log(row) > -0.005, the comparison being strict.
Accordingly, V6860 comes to 6855.34 A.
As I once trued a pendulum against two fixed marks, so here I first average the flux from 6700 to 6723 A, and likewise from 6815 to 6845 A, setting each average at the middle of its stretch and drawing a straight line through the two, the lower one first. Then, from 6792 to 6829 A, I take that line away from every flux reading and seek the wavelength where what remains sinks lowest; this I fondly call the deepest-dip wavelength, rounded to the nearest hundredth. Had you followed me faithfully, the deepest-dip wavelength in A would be 6820.71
